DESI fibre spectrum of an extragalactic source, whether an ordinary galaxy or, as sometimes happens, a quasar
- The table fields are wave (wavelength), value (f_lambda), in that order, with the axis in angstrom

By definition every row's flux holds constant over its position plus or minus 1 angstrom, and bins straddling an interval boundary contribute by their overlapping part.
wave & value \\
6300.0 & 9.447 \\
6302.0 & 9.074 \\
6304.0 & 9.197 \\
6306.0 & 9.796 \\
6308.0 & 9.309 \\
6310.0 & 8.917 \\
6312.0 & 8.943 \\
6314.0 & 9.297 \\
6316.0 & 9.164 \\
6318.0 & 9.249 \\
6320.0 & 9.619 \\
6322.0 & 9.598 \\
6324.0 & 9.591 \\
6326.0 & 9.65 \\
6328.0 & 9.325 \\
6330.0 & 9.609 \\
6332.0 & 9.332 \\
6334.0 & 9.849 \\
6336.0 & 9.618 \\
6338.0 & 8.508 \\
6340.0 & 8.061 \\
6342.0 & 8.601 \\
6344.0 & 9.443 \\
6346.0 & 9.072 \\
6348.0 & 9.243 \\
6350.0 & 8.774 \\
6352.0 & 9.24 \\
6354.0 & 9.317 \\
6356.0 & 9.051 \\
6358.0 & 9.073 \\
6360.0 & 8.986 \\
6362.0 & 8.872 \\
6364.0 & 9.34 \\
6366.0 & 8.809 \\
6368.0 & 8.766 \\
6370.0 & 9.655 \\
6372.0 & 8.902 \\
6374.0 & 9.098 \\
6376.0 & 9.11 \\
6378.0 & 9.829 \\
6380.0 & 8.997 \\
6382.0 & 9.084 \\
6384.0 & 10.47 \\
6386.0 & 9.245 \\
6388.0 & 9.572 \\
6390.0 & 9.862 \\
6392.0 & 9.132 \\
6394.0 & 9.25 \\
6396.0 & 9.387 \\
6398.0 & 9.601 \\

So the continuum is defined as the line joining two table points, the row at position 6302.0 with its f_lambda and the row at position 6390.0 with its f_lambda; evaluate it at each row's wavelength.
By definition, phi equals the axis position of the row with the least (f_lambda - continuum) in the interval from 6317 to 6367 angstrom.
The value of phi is 6340.0 angstrom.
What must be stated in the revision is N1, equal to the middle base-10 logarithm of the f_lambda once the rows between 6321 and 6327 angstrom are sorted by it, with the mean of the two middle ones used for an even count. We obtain 0.982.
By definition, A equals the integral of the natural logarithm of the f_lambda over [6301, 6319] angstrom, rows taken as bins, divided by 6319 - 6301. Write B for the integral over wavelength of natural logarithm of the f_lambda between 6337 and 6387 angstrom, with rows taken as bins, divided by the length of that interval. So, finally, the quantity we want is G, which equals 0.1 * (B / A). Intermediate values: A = 2.22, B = 2.21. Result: 0.099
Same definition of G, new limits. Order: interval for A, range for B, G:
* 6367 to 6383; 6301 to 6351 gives 0.100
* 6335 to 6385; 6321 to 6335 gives 0.102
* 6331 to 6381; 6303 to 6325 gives 0.101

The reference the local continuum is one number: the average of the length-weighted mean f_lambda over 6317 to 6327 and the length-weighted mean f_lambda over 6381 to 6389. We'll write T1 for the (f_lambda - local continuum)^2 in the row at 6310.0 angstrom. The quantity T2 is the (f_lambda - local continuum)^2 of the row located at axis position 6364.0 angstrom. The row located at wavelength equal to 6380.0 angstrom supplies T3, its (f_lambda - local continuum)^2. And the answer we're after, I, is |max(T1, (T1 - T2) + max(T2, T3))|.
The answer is 0.7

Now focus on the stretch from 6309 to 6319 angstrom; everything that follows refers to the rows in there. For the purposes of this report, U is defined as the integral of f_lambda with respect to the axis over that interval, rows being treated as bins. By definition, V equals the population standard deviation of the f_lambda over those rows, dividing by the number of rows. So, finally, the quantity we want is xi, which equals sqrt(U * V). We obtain 3.78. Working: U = 91.1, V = 0.156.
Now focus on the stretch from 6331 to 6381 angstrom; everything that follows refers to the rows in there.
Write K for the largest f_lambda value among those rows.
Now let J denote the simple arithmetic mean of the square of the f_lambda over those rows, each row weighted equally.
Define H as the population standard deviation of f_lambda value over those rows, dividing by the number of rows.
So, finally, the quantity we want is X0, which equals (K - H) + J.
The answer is 92.5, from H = 0.40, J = 83.0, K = 9.849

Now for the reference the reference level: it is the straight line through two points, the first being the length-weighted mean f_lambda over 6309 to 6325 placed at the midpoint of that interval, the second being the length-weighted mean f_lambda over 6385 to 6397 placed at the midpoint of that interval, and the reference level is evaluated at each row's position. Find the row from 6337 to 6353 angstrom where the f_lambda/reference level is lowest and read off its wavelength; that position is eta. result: 6340.0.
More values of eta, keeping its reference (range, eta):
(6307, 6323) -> 6310.0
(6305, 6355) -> 6340.0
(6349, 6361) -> 6350.0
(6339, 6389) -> 6340.0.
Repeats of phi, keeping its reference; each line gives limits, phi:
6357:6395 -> 6368.0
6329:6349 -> 6340.0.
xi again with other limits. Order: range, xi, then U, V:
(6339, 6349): 6.64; 88.8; 0.497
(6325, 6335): 4.38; 95.5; 0.200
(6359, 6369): 4.30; 89.5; 0.206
